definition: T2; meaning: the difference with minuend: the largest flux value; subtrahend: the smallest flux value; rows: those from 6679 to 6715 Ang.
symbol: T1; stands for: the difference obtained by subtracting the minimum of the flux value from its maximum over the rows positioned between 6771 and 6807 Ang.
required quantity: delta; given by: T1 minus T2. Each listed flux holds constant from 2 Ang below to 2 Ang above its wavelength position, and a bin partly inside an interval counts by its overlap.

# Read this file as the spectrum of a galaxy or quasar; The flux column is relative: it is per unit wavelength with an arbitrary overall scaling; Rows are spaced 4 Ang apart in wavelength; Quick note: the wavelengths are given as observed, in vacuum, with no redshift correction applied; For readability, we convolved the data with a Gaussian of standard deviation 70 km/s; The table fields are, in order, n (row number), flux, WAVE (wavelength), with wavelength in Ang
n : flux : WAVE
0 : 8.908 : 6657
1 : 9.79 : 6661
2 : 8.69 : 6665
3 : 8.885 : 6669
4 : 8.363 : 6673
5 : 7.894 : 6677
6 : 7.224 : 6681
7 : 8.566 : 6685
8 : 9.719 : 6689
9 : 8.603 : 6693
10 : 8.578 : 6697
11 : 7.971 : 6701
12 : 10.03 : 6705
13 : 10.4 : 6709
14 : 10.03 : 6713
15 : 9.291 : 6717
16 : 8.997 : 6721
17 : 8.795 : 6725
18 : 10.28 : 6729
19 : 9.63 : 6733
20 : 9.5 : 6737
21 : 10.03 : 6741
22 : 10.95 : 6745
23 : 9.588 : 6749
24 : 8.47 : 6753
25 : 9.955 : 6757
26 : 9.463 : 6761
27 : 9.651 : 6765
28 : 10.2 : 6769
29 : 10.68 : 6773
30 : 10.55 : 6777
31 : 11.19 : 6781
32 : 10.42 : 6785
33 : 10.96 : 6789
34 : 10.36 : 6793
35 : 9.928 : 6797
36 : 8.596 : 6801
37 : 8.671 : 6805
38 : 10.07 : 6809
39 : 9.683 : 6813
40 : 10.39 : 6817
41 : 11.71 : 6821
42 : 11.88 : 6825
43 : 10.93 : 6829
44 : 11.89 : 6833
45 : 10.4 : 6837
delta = -0.58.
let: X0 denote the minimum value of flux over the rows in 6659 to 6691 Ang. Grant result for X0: 7.224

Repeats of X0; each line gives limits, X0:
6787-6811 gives 8.596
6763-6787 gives 9.651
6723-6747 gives 8.795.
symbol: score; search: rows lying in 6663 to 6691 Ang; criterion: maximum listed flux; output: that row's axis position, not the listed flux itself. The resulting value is 6689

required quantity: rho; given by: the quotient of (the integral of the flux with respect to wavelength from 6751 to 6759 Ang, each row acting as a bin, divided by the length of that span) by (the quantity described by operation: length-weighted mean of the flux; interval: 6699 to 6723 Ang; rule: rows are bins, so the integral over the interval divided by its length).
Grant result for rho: 0.97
